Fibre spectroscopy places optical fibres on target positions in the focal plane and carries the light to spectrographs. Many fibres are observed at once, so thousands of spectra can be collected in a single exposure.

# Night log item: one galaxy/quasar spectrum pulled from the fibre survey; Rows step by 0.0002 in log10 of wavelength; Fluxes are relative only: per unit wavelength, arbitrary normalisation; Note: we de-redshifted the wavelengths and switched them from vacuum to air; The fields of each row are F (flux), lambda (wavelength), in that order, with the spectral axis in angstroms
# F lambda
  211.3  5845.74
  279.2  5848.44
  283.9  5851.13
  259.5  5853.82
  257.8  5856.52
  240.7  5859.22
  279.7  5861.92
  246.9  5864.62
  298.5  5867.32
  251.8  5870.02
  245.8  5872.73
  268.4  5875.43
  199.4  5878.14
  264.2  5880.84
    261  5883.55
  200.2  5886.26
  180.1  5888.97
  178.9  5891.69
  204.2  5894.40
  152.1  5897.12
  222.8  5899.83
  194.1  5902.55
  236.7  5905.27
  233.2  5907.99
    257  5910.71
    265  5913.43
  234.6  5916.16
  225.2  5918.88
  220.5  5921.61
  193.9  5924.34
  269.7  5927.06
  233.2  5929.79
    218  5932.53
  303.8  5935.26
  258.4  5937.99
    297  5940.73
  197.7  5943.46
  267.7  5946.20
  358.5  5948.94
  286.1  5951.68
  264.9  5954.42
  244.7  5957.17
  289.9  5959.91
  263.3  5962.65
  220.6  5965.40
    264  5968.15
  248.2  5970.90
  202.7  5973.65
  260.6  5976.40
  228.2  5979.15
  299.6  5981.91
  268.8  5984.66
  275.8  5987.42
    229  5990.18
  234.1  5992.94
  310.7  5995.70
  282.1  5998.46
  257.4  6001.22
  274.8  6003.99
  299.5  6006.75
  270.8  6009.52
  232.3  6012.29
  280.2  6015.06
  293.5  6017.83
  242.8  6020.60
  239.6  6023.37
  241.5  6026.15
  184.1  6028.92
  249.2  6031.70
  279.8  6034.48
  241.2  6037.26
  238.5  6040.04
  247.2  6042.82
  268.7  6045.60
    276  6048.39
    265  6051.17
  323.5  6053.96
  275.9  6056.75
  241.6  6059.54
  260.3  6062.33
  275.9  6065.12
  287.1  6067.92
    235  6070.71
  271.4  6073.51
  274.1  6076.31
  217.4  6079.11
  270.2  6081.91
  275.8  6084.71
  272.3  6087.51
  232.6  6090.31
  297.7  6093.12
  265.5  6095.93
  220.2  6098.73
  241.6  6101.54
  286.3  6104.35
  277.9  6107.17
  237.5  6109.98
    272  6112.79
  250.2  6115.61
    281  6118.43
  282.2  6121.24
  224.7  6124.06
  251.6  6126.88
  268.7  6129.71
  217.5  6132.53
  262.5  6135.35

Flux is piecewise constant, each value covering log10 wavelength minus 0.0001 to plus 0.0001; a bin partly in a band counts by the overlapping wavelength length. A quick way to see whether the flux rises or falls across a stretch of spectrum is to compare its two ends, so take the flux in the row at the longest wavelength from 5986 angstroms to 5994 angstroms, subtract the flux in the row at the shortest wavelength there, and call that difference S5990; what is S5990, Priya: -42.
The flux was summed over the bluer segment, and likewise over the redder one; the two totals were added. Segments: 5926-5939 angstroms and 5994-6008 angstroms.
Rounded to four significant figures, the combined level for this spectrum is 2708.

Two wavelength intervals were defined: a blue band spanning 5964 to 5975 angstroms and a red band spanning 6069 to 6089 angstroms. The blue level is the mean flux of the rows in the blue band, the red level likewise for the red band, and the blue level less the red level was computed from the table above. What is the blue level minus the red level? -26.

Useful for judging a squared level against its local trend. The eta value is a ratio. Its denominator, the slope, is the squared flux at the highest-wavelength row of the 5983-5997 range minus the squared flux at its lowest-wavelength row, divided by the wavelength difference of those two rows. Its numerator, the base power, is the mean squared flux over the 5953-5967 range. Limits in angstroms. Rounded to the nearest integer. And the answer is 30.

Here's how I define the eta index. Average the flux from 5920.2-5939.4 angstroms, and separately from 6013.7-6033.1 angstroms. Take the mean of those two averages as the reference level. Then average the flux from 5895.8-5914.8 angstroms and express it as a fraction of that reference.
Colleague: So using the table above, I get 0.91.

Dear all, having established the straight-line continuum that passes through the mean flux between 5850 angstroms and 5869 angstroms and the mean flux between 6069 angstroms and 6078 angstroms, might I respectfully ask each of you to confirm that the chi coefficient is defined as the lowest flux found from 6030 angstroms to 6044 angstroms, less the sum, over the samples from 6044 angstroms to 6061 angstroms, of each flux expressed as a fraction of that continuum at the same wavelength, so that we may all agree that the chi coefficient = 232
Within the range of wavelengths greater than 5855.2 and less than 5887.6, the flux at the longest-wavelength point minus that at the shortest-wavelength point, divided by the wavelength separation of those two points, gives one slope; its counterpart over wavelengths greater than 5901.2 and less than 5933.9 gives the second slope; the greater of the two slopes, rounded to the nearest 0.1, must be 0.8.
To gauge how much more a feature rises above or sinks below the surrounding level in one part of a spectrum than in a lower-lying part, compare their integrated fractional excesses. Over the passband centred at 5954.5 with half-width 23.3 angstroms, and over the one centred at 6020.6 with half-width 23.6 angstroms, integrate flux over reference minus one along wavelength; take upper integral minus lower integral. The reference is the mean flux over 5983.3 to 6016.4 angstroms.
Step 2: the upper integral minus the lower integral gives -1.0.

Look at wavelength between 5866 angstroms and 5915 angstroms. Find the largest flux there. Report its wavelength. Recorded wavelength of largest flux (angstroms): 5867.32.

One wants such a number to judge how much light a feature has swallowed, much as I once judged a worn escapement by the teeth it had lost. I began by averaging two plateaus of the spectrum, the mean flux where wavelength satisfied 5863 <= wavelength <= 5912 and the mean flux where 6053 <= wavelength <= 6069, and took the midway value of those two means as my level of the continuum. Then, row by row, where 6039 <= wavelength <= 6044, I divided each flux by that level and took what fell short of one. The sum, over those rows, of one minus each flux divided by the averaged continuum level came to 0.1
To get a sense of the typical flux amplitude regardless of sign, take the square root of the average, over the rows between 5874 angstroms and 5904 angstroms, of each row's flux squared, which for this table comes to 215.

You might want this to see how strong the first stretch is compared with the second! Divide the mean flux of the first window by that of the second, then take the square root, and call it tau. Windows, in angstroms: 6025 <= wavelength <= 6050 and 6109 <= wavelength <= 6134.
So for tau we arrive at 0.987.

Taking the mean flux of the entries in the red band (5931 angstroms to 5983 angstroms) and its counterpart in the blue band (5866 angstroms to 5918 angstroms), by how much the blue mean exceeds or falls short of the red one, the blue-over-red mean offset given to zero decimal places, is -33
